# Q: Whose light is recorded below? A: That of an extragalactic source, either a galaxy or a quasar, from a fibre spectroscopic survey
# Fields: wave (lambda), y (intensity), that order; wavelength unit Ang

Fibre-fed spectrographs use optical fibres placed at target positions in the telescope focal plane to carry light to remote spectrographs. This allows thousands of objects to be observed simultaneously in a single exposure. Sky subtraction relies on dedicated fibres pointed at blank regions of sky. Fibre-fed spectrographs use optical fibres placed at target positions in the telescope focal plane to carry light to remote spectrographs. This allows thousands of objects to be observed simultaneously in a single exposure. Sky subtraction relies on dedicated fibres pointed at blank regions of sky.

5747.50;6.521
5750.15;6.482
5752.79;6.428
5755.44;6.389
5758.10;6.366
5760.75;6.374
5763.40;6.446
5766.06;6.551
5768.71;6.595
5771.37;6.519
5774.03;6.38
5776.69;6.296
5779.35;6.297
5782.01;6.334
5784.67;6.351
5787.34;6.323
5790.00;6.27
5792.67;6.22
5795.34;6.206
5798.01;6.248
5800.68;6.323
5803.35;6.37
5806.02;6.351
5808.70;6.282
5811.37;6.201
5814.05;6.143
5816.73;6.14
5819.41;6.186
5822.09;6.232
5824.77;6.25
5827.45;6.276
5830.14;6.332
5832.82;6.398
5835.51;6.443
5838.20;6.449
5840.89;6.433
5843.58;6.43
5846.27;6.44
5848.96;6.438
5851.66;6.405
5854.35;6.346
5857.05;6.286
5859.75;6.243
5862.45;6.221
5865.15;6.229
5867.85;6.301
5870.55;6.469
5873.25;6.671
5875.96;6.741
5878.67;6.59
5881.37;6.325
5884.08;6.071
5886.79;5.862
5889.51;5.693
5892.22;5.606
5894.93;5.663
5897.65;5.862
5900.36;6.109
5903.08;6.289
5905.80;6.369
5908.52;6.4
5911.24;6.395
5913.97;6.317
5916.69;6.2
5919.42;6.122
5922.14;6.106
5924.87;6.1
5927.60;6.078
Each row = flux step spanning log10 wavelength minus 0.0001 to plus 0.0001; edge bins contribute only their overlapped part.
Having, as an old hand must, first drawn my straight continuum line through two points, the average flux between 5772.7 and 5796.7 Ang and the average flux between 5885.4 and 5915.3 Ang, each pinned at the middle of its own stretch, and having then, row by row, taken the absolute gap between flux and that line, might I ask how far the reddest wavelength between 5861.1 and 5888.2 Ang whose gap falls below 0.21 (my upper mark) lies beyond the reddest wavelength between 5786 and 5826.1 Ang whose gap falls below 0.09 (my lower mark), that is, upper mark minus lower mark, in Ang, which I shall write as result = 59.3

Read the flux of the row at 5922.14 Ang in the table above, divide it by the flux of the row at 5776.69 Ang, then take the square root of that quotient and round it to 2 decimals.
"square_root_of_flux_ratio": 0.98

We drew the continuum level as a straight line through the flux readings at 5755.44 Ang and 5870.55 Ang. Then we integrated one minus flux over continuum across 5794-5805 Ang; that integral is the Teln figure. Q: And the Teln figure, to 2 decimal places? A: 0.22 Ang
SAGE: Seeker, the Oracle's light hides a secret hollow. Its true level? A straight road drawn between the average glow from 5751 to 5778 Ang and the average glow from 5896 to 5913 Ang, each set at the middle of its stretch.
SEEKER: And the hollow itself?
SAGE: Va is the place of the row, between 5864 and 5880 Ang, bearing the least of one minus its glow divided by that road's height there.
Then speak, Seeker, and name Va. 5875.96 Ang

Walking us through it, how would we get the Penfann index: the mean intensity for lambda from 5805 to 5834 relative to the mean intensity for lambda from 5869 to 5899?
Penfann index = 1.02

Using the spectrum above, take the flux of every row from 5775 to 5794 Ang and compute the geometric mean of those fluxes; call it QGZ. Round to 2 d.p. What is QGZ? 6.30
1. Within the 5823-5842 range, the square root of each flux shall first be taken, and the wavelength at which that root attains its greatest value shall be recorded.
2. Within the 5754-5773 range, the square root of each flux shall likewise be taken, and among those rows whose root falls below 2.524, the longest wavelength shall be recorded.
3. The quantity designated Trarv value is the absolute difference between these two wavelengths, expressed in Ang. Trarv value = 80.1 Ang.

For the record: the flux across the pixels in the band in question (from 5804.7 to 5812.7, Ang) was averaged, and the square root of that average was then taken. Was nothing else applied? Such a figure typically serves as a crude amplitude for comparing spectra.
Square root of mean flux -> 2.51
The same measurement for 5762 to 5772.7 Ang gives 2.55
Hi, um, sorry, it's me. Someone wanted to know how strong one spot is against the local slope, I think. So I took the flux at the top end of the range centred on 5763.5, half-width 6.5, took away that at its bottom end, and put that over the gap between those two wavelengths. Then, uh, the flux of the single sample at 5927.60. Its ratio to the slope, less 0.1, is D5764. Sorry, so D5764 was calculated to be 282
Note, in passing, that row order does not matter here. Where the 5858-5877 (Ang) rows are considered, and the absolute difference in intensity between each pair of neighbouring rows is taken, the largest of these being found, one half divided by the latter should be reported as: 2.5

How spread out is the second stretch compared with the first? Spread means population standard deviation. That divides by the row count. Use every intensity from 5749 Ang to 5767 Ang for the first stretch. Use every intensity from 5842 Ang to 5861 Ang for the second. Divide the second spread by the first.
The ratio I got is 1.2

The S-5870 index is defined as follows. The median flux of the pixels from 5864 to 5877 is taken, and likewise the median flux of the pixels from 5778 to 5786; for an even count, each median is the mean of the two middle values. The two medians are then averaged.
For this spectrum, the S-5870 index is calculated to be 6.40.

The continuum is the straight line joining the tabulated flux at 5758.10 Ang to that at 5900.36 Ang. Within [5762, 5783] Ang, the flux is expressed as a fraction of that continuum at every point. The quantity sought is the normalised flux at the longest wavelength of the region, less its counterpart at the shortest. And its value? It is -0.012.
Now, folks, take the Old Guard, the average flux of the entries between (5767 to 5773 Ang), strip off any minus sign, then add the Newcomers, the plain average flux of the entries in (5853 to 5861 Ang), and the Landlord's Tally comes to 12.8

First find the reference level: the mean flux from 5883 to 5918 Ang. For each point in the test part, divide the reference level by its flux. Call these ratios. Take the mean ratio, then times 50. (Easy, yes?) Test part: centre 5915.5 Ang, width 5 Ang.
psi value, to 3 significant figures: 48.5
